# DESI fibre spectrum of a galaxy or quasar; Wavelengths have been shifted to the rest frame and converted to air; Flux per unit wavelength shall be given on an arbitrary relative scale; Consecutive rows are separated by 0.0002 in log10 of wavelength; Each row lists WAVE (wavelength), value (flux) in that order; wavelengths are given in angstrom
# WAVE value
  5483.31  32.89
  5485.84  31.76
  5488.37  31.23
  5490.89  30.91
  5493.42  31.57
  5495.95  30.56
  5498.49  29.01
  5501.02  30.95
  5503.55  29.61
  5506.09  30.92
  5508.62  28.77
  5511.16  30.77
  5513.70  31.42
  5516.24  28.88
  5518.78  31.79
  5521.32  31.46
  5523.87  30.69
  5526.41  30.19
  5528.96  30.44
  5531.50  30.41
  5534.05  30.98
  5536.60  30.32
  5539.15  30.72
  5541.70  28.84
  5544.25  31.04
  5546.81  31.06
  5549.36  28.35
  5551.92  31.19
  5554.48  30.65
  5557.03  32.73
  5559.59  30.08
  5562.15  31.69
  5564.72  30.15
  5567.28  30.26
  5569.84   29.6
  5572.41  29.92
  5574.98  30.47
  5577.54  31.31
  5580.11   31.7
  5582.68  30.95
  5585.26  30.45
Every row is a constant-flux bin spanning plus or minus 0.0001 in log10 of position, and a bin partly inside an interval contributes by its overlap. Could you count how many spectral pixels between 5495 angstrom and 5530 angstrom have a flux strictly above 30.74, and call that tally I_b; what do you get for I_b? 6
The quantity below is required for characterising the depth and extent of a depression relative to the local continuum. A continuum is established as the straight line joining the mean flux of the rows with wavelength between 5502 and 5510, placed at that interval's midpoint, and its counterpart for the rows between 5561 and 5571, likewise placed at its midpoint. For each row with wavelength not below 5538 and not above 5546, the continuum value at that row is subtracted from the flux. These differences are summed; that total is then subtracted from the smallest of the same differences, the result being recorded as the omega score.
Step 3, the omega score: -1.4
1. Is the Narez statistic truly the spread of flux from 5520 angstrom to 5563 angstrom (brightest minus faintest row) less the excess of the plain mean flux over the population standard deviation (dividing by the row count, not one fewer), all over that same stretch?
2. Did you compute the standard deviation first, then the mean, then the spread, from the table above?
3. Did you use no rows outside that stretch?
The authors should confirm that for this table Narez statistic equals -25.3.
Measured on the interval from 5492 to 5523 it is -26.4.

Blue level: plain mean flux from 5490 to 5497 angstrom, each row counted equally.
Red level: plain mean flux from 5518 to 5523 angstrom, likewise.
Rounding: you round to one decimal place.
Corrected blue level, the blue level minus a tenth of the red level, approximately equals 27.9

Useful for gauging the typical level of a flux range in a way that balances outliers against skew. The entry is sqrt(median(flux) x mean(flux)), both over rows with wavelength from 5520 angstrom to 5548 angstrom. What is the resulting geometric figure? 30.6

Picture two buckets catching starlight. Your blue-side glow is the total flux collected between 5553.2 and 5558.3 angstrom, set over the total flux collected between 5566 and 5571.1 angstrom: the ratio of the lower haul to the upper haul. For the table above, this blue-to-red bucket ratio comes 1.06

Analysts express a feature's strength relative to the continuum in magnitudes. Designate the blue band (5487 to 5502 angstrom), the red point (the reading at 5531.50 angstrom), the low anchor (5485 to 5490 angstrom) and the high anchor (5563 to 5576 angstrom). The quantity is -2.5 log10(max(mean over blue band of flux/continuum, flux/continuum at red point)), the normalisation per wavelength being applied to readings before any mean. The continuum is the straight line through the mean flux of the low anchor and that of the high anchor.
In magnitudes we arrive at 0.012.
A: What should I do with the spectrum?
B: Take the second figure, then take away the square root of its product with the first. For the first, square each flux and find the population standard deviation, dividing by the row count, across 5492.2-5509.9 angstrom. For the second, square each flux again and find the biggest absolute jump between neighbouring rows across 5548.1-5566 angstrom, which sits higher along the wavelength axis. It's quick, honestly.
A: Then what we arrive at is 68.6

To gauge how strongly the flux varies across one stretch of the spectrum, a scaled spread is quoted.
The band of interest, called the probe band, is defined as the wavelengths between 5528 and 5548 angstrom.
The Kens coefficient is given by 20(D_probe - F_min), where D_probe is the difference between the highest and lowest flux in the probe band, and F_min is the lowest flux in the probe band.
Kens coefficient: -532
